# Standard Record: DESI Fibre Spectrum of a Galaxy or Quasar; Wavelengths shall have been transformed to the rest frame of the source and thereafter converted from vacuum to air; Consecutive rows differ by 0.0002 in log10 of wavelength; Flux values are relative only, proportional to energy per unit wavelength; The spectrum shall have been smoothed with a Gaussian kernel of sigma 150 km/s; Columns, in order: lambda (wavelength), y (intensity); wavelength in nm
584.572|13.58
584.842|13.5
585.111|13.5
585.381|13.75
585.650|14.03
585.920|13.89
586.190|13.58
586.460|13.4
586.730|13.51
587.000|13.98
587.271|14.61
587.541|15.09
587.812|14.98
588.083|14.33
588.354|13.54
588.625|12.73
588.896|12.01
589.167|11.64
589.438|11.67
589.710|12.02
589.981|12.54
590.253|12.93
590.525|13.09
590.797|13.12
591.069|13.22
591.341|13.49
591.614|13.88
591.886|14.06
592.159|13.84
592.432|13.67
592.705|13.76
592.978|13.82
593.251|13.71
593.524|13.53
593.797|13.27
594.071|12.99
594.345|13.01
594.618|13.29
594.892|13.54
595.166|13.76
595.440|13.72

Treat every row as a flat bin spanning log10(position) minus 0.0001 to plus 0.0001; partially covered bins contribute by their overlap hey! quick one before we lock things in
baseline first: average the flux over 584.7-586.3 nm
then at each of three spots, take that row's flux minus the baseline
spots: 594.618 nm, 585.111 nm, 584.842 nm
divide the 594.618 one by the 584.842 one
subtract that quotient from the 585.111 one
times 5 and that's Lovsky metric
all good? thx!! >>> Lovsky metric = -11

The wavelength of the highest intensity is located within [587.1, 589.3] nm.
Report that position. 587.541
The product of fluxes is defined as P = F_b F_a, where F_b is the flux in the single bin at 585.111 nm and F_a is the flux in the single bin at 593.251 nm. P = 185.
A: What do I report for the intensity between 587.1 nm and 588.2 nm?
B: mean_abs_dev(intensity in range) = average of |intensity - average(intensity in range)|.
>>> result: 0.28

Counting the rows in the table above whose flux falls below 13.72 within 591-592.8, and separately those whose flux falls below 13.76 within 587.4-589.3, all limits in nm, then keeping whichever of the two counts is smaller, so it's 3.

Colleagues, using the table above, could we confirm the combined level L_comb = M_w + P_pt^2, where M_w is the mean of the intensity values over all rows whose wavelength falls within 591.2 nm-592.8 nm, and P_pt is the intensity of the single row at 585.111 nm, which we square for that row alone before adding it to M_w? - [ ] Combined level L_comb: 196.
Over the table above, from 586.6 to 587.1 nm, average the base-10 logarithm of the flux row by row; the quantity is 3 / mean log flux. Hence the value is 2.636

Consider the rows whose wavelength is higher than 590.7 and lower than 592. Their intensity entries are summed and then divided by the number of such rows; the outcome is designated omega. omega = 13.6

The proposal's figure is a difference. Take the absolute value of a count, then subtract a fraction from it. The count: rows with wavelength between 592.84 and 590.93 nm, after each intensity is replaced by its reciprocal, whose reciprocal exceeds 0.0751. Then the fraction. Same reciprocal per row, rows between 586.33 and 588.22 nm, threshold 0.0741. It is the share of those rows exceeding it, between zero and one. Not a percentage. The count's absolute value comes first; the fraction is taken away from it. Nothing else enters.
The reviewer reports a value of 1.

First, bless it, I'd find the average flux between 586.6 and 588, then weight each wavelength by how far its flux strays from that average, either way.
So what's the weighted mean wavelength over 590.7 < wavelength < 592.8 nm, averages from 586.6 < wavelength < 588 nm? 591.58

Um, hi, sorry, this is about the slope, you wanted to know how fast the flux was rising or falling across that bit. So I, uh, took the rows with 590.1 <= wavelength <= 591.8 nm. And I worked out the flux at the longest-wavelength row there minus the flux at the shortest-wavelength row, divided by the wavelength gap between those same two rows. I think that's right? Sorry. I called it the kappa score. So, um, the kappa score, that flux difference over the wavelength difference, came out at 0.70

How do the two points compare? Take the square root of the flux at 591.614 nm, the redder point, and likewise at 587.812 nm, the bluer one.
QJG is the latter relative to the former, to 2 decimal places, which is 1.04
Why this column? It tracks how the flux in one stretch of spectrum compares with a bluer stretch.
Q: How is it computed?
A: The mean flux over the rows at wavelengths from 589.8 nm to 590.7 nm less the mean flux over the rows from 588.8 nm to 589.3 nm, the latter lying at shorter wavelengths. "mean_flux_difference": 1.0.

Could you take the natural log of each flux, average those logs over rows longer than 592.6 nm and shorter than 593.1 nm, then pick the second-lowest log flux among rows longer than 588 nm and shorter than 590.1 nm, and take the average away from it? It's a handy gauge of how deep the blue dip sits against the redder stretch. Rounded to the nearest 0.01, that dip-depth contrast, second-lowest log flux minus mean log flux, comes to -0.17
